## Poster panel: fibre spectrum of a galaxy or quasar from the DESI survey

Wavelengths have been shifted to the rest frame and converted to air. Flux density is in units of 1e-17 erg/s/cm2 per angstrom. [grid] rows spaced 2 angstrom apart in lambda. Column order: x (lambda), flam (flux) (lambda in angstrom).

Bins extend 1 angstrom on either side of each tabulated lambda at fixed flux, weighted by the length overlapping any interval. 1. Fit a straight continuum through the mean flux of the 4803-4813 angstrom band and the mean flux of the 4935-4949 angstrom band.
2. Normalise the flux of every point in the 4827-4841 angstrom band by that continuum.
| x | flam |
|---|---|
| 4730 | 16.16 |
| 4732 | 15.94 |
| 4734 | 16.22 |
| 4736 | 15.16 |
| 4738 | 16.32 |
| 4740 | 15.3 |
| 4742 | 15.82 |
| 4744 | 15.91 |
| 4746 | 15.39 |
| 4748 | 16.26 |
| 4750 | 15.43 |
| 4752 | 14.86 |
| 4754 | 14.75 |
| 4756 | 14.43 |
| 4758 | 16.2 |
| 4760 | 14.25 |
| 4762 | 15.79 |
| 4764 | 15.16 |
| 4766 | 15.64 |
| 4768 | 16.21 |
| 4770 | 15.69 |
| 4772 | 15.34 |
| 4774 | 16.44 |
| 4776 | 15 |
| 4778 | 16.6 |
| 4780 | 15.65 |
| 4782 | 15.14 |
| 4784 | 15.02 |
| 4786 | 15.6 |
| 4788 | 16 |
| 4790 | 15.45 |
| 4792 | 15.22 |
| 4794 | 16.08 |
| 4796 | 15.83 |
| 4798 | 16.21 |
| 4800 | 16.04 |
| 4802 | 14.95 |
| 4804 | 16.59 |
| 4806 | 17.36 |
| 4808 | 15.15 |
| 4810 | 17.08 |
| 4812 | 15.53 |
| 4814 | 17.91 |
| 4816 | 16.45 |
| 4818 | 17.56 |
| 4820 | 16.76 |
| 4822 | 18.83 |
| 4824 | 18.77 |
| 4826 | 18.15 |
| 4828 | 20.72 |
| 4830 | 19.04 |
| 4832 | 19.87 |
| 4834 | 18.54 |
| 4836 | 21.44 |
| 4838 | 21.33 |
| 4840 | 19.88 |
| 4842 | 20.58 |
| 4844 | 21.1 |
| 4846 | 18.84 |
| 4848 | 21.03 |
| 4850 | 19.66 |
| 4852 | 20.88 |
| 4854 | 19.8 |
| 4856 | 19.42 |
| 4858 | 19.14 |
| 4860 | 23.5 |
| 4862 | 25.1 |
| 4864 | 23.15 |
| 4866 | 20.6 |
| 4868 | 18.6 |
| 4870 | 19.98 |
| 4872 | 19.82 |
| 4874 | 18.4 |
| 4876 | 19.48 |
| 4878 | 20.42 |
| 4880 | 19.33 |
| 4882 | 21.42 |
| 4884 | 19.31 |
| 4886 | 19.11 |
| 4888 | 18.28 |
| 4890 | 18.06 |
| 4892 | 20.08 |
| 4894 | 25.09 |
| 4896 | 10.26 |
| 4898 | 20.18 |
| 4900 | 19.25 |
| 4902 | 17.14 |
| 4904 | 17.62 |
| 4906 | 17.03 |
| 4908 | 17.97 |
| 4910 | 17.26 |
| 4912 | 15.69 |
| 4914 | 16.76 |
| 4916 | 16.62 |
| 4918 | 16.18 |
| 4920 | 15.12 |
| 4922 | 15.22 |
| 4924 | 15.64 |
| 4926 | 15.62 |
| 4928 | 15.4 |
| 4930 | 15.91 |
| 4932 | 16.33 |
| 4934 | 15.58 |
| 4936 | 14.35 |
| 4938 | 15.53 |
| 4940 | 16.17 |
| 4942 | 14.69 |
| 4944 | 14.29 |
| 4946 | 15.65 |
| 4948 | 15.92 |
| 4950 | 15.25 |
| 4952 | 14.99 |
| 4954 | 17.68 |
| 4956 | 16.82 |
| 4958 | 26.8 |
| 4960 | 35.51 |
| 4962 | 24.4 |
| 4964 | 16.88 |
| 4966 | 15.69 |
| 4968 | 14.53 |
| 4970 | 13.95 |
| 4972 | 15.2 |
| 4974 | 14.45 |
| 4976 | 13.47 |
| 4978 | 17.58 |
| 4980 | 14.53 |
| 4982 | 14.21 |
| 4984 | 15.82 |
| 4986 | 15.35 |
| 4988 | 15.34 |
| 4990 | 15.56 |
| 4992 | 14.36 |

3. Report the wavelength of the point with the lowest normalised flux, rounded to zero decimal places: 4834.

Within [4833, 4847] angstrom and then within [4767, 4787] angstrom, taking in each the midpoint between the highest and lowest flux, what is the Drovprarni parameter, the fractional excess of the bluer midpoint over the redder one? -0.21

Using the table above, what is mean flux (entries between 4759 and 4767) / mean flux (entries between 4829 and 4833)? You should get 0.78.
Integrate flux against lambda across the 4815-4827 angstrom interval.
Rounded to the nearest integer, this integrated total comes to 213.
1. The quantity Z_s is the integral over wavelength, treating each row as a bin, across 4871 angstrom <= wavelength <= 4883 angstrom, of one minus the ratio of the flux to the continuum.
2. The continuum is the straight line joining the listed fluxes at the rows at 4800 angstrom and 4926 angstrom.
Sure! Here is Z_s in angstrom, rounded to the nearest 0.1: -3.1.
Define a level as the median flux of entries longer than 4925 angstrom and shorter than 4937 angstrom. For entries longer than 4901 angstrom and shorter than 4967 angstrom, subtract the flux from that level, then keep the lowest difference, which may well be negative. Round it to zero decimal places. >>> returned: -20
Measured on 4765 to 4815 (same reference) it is -2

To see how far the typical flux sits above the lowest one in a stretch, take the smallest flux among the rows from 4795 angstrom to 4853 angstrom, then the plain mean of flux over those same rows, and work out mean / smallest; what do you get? 1.23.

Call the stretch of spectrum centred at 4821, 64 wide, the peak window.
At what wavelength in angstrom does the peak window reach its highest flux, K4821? 4836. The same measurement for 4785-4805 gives 4804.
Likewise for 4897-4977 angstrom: 4960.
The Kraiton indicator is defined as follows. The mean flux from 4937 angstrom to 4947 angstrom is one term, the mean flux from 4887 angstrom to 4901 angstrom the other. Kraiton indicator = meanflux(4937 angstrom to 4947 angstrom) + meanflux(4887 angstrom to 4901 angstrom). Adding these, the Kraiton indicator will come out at 34.0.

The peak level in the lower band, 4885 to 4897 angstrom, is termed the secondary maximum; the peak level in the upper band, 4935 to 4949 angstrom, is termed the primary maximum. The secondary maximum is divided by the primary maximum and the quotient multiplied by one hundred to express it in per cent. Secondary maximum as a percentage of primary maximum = 155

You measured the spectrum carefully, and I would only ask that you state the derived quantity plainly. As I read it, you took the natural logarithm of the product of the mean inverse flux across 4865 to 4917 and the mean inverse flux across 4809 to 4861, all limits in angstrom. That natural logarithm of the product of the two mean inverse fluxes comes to -5.85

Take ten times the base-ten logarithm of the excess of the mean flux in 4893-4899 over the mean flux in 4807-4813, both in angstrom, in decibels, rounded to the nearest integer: 4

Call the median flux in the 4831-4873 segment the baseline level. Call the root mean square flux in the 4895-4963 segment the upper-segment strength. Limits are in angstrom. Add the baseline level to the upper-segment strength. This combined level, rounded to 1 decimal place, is 37.7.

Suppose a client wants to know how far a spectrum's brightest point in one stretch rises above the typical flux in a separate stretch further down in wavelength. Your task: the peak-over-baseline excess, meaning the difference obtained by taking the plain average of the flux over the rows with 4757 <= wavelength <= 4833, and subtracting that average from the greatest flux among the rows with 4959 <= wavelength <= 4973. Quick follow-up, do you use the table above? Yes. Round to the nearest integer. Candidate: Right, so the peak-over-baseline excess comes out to 19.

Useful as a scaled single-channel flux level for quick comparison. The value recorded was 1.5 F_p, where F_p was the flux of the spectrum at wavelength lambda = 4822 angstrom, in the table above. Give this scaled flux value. 28.2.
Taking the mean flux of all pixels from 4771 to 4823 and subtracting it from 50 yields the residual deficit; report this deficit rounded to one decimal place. 33.9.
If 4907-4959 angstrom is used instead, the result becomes 33.7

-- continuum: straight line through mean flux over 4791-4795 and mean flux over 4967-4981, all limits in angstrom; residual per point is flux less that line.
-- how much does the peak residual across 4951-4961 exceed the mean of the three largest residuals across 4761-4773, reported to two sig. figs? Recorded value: 21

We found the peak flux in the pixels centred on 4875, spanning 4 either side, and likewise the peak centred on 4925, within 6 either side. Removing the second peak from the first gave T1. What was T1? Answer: 4.5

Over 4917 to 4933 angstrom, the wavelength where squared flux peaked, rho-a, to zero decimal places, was 4932 angstrom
